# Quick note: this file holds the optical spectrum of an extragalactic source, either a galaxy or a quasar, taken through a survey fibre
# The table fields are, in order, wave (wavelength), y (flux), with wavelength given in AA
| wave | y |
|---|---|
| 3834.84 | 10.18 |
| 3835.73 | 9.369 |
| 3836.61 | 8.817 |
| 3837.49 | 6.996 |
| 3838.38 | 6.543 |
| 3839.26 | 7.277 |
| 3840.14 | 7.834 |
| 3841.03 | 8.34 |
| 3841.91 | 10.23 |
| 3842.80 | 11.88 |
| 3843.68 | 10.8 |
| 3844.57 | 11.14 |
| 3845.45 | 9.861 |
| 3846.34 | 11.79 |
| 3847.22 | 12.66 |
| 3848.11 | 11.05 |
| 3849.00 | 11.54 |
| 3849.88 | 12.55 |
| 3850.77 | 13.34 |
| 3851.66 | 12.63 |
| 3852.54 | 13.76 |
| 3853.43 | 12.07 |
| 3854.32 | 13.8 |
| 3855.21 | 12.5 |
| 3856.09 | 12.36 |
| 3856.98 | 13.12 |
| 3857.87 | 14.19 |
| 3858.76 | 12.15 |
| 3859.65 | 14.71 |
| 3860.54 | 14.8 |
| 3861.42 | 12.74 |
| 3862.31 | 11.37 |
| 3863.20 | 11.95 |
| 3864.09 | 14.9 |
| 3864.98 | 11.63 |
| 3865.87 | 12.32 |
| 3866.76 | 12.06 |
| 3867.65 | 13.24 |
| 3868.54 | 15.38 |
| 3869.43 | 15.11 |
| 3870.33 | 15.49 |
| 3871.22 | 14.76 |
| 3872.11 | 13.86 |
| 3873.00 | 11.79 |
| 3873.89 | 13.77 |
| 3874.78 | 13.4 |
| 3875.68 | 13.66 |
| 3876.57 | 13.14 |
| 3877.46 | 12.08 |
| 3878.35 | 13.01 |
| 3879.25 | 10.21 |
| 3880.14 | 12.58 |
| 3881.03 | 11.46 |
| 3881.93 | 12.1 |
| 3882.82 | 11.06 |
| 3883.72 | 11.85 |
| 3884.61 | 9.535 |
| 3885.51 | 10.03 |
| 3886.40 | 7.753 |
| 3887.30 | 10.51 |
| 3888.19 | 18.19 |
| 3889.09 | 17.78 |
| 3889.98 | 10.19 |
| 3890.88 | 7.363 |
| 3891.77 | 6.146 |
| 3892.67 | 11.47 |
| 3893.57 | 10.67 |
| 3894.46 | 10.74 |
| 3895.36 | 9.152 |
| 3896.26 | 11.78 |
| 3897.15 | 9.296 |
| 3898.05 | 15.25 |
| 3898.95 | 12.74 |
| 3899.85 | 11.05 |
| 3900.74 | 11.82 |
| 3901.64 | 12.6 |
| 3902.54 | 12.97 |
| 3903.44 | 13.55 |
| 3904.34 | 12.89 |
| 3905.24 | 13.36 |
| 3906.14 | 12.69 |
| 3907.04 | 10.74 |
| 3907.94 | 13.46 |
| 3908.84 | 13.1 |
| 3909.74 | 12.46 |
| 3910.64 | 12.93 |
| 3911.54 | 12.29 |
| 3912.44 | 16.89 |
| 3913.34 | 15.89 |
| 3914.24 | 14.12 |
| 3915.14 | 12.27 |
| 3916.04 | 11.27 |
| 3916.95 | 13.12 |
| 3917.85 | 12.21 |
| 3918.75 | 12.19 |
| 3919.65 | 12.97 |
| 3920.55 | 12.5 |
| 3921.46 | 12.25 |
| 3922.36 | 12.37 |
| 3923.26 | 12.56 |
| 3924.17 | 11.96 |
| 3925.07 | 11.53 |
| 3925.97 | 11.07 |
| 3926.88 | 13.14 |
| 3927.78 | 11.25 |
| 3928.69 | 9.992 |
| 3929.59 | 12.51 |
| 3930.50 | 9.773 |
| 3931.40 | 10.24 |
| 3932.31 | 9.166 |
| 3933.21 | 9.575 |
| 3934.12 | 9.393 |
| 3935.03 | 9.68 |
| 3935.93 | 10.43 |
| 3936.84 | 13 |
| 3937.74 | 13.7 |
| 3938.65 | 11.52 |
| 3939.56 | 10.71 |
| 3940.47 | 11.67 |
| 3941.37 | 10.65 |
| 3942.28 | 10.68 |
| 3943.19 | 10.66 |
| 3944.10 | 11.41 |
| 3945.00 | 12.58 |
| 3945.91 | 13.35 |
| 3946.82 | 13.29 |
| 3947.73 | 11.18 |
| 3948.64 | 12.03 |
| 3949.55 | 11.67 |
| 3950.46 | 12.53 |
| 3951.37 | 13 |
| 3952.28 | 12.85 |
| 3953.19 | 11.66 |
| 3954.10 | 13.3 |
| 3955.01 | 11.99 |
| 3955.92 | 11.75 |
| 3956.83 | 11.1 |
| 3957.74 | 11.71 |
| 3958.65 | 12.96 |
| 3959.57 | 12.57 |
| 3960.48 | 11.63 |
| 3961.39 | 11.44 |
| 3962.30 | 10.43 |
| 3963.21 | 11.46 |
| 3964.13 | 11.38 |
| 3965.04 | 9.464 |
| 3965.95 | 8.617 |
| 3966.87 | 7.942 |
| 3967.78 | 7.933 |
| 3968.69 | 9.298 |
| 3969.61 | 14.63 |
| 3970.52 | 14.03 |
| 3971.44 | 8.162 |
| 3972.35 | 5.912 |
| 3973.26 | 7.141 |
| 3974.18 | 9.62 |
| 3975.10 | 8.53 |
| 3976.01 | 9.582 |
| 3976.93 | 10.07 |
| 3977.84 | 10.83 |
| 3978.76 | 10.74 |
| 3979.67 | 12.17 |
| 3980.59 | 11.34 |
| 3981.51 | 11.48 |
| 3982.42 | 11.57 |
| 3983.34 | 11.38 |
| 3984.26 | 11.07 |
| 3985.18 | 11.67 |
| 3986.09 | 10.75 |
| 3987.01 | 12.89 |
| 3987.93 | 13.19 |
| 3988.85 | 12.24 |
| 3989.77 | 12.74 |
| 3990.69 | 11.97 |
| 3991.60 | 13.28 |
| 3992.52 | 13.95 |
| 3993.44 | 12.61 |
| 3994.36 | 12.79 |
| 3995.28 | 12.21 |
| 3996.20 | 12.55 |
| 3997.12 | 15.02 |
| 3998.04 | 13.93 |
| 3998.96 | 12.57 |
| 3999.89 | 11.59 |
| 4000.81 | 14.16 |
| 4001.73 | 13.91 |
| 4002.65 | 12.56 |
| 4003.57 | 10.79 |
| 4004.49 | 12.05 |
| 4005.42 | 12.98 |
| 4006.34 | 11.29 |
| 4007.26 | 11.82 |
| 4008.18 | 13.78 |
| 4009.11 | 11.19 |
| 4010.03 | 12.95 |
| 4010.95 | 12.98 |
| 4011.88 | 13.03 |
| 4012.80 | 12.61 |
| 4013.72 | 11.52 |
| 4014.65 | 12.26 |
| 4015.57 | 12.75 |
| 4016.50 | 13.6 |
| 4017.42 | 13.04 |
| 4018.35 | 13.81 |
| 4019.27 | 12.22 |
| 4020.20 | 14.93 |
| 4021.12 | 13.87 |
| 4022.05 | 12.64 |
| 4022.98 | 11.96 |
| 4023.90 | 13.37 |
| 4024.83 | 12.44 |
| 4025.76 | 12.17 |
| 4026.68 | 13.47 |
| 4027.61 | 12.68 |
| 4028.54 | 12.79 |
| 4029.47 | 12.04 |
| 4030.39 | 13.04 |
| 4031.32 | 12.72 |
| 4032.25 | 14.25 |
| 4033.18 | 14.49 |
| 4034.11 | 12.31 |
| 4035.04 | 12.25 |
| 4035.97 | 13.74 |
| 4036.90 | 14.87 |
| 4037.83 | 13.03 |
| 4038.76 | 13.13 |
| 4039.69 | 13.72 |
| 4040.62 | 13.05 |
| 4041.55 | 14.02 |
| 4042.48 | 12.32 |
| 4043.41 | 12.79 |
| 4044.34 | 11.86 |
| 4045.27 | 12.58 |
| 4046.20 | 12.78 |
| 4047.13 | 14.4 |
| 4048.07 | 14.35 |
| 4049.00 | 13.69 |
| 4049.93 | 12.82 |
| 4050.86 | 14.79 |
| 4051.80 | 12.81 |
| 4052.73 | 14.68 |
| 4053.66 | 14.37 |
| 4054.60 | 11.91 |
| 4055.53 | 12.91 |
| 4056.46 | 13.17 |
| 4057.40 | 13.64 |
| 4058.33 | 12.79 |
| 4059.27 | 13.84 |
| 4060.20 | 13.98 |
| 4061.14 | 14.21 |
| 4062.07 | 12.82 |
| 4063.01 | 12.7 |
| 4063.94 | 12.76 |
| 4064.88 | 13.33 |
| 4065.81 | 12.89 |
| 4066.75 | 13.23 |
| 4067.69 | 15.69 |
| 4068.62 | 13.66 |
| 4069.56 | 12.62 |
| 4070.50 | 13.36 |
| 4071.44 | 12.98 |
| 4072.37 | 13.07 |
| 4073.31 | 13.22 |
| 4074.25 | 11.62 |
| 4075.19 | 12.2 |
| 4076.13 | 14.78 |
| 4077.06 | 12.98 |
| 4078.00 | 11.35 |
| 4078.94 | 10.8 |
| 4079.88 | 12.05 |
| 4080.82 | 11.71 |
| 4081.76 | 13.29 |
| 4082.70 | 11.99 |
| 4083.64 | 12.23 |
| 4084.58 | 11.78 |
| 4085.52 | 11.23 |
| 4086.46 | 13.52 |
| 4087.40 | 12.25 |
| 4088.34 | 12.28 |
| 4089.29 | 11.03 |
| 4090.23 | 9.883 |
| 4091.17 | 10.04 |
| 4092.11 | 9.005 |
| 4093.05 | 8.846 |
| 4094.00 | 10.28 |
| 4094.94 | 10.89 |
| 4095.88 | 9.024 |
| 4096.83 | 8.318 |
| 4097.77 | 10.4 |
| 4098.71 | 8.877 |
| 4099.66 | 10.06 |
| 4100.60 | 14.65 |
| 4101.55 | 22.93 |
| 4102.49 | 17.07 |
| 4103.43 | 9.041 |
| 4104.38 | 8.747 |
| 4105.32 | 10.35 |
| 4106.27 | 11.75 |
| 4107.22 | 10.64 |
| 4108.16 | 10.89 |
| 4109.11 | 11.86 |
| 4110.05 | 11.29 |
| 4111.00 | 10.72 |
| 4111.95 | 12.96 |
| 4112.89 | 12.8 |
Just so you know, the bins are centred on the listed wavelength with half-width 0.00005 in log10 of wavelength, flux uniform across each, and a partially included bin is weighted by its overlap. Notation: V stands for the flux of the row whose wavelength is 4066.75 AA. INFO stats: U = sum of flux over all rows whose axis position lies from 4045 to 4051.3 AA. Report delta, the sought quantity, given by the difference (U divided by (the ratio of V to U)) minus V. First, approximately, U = 95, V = 13.23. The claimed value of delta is 675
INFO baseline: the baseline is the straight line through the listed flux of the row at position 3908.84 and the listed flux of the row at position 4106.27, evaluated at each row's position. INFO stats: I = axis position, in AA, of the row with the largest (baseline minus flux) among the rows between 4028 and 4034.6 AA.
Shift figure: 4029.47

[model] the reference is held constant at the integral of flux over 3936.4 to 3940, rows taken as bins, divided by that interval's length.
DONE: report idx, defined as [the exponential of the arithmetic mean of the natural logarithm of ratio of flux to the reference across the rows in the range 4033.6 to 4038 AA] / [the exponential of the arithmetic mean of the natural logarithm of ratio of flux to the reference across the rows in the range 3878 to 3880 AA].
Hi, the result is 1.15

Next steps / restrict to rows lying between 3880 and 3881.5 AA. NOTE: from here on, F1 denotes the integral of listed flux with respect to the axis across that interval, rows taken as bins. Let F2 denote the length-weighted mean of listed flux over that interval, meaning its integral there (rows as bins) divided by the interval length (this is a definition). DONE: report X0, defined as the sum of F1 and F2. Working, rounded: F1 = 17.8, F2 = 11.9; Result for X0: 30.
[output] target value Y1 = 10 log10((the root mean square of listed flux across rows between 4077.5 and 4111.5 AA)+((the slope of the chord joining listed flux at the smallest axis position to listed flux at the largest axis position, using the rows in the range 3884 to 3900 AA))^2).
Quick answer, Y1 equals 10.7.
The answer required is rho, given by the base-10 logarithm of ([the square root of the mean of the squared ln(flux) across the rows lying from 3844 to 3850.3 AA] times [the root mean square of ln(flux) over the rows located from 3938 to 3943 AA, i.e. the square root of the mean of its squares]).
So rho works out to 0.77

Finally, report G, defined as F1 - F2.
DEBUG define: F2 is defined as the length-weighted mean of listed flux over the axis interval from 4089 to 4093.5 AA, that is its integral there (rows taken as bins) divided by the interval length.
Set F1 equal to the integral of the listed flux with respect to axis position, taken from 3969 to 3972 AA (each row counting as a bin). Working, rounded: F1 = 36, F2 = 9.7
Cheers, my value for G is 26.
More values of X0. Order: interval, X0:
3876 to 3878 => 38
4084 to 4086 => 35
